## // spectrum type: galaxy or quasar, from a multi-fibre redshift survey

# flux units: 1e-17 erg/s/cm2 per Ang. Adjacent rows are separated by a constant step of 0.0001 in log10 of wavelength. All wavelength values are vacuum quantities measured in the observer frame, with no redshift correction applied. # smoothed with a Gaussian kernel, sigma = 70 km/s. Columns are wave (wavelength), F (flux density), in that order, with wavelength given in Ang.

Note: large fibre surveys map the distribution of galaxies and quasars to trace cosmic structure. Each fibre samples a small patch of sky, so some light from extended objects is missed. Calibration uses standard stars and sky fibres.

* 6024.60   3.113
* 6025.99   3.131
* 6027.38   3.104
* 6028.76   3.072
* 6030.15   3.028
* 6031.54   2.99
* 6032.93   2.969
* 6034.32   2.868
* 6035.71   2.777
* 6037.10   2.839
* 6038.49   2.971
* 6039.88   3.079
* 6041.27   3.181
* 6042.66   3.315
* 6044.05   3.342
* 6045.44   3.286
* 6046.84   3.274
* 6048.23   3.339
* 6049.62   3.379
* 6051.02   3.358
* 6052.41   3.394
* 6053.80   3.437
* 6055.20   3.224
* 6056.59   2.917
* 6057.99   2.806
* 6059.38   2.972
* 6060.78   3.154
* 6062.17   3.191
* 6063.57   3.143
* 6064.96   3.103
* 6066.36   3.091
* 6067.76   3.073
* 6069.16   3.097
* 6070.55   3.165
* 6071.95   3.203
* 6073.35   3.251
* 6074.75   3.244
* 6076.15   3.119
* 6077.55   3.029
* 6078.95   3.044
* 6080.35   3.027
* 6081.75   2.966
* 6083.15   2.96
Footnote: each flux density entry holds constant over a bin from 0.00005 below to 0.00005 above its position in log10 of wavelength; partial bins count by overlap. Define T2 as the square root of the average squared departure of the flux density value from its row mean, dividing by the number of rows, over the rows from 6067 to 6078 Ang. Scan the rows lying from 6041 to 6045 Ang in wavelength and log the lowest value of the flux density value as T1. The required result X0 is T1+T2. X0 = 3.26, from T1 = 3.181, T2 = 0.08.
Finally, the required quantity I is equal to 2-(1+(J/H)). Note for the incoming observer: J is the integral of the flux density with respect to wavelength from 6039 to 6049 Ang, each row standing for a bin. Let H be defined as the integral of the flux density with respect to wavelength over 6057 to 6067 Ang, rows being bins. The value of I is -0.06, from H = 30.6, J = 33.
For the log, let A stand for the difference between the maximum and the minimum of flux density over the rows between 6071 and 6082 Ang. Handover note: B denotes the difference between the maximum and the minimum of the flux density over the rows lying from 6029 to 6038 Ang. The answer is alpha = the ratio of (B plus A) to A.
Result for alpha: 1.88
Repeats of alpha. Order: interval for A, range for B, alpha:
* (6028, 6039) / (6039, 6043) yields 1.80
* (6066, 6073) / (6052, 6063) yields 5.85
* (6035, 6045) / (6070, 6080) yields 1.39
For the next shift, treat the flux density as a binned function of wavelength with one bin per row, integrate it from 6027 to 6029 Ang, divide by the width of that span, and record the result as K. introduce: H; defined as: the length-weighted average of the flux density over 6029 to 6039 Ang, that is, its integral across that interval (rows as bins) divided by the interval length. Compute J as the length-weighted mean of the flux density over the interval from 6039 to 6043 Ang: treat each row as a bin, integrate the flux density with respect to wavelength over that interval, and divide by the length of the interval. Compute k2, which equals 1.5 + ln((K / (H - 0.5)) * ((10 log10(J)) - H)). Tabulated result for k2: 2.48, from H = 2.92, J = 3.17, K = 3.10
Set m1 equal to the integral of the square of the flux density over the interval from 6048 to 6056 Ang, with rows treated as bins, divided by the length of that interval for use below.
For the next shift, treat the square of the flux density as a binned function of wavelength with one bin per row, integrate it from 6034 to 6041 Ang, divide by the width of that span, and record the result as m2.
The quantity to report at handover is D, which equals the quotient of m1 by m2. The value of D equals 1.31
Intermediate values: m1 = 11.2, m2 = 8.6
